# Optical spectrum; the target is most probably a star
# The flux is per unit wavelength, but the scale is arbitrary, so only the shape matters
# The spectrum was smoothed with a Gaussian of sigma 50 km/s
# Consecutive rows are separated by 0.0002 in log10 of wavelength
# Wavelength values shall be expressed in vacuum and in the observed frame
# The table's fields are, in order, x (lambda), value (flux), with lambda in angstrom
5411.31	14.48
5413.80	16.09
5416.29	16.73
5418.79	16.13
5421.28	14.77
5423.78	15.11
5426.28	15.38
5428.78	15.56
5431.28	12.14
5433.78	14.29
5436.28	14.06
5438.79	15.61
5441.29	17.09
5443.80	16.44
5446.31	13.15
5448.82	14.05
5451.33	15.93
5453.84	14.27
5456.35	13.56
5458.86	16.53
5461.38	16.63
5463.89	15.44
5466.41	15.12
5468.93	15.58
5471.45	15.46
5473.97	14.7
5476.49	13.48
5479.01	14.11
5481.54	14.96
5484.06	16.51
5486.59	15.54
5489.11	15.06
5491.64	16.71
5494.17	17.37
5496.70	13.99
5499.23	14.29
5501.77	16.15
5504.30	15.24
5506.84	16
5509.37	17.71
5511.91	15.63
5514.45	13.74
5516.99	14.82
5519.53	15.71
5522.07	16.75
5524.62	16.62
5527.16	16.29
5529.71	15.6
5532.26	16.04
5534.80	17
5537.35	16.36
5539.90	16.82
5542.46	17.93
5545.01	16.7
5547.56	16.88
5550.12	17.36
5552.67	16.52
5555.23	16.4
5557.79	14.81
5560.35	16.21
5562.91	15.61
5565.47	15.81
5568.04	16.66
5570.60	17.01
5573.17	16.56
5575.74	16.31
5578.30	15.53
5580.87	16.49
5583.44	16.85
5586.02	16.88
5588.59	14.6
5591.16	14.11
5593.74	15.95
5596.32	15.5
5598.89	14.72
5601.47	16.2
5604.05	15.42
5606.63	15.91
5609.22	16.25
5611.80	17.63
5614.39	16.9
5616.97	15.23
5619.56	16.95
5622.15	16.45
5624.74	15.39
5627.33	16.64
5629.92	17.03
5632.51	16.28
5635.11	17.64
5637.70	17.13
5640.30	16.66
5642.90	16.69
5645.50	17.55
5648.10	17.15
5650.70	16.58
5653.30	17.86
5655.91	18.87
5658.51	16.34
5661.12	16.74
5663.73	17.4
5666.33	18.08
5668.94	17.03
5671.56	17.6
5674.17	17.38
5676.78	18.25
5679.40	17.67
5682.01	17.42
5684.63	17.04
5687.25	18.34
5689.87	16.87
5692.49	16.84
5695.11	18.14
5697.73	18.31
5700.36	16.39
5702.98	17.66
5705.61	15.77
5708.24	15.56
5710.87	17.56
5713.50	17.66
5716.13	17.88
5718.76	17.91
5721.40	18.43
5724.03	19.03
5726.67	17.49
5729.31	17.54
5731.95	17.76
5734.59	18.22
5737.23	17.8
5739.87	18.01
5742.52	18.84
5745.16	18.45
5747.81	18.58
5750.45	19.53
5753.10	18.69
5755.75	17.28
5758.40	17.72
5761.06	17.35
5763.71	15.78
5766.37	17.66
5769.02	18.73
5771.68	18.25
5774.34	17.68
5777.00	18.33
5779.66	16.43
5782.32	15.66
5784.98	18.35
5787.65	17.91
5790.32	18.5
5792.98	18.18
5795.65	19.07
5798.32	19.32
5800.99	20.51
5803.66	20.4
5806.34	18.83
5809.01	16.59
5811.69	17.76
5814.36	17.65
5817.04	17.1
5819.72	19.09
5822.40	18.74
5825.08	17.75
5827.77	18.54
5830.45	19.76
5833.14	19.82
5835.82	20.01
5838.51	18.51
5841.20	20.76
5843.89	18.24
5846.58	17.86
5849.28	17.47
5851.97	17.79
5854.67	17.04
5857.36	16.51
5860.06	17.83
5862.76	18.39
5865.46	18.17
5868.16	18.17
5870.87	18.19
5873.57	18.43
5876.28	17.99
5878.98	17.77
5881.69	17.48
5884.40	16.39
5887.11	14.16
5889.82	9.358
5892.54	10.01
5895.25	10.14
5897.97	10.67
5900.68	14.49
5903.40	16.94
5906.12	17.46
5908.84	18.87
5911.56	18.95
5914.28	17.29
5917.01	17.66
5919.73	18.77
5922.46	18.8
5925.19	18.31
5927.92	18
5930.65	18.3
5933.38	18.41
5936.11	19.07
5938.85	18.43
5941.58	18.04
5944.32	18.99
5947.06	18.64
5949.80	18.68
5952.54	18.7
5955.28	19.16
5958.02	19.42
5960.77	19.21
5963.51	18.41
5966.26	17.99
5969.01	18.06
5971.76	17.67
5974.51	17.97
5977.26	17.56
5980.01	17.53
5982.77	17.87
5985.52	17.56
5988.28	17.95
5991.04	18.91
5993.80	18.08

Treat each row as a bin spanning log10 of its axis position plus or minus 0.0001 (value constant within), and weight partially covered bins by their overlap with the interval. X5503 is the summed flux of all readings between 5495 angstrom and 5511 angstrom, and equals 93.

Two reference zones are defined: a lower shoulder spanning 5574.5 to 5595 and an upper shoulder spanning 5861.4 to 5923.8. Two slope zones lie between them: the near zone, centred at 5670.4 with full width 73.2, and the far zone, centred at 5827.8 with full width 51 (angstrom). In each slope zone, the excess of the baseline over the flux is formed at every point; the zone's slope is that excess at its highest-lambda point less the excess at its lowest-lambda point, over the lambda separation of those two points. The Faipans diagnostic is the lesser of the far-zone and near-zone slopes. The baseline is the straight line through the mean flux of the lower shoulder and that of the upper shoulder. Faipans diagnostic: 0.03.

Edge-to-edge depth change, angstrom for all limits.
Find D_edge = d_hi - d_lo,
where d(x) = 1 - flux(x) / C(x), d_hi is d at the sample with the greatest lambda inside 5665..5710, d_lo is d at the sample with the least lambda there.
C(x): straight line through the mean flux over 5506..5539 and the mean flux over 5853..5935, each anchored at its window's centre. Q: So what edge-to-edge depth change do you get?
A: 0.16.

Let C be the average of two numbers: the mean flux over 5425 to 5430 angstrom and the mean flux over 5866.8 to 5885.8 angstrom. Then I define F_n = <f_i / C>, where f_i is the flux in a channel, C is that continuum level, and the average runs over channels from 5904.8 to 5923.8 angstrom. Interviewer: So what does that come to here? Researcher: 1.10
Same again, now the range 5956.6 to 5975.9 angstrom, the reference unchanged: 1.11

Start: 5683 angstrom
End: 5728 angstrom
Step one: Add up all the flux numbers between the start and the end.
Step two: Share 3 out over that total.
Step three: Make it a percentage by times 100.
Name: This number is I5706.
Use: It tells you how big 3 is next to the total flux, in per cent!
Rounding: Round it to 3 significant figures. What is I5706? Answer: 1.01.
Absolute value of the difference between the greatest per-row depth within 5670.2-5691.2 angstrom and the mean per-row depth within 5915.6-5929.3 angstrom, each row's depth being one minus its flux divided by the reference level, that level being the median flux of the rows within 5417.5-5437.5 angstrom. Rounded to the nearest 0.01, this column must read 0.10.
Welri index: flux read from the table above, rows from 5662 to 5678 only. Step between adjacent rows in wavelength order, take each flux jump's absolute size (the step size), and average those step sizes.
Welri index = 0.7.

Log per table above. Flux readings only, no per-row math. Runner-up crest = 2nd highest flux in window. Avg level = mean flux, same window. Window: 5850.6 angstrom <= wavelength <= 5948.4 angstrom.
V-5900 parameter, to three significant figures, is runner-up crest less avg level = 2.05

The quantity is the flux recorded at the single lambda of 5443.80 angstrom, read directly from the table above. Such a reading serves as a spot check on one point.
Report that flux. 16.44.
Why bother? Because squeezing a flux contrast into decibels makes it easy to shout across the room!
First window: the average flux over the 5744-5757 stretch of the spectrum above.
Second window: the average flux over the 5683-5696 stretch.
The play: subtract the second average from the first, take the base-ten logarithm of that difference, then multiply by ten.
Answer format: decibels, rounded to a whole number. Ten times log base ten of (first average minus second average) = 0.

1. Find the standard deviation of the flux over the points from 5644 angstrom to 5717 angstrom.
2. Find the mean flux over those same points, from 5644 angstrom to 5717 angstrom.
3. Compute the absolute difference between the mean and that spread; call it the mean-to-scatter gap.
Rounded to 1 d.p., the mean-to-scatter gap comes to 16.6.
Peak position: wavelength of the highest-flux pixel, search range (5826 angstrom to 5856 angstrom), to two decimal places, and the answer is 5841.20 angstrom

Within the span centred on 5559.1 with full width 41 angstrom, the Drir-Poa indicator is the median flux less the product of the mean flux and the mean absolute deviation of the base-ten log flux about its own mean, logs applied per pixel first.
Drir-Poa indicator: 16.3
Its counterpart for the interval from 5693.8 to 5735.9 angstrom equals 17.4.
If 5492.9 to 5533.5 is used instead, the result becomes 15.5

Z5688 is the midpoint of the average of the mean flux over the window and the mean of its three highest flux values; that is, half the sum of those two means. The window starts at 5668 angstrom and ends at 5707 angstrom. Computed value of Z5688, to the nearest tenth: 17.8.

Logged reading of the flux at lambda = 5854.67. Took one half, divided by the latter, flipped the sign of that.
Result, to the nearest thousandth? -0.029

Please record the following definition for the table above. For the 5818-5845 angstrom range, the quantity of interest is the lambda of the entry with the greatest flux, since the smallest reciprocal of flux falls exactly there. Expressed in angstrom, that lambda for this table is 5841.20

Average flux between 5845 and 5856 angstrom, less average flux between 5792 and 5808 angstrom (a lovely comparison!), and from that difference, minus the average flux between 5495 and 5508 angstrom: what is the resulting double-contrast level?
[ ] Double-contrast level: -17.0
